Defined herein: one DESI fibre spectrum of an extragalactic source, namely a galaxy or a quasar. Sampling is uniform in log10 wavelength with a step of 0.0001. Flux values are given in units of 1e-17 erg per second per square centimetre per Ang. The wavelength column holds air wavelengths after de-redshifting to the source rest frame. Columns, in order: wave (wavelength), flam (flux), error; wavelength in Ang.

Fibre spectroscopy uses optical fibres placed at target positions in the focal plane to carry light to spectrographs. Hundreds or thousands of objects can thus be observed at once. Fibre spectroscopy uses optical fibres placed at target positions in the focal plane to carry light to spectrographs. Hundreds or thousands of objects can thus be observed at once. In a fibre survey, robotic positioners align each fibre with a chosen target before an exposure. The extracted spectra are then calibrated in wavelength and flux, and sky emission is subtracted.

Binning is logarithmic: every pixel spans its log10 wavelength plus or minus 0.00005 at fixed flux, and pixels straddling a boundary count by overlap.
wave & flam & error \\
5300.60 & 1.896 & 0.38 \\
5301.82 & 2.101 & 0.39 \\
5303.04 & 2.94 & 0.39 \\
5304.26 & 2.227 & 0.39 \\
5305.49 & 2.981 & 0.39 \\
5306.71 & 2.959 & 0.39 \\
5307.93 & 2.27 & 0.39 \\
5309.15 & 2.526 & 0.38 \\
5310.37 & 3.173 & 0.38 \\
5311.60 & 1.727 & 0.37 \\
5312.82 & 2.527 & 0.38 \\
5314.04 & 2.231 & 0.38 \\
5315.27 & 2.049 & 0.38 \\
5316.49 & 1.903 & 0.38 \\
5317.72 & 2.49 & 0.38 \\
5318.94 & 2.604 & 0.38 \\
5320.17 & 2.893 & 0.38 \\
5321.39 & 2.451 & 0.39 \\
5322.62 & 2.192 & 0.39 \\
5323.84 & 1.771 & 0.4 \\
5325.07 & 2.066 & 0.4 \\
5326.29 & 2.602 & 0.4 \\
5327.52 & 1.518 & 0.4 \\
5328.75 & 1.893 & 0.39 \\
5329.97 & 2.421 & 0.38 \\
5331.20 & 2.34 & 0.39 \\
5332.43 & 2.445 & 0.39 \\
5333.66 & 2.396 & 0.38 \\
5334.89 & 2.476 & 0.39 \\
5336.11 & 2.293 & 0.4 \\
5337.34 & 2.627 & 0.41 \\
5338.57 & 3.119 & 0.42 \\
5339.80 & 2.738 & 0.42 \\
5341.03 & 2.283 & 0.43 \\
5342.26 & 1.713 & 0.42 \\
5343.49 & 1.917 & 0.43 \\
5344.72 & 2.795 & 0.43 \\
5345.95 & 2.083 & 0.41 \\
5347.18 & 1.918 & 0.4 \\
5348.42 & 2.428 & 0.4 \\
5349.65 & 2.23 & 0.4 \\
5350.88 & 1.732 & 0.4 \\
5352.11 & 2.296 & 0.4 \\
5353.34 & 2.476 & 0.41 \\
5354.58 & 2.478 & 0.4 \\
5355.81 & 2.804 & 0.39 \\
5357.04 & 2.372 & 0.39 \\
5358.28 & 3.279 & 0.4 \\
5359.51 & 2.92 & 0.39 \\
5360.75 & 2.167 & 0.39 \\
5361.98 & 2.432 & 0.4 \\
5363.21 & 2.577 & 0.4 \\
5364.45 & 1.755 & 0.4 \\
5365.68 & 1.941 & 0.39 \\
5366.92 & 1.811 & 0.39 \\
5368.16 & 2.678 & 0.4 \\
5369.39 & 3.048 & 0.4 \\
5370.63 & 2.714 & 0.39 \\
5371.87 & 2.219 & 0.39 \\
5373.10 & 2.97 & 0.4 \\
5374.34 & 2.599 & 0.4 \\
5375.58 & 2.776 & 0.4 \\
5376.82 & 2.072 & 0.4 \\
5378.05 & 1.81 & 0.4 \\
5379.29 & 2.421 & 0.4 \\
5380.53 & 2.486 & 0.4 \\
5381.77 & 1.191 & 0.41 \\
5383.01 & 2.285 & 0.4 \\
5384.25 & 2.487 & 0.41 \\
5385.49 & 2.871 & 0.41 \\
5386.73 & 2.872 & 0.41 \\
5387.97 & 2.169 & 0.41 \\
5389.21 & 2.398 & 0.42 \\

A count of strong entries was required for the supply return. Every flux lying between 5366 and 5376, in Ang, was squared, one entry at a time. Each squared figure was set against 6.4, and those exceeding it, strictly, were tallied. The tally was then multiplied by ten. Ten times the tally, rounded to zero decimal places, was 60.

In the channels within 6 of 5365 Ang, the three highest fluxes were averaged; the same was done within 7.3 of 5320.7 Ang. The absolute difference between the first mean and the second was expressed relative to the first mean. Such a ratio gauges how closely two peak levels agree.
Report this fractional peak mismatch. 0.067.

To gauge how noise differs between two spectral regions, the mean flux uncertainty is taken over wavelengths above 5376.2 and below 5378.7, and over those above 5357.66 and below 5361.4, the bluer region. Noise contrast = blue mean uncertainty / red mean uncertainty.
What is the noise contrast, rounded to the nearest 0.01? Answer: 0.98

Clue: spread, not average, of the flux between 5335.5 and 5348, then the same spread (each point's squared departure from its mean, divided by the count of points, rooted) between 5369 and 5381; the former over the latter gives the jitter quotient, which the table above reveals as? 1.16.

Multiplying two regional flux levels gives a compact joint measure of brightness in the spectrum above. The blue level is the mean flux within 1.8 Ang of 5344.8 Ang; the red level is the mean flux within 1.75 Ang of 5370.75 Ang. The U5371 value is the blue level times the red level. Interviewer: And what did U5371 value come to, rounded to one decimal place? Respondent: 6.0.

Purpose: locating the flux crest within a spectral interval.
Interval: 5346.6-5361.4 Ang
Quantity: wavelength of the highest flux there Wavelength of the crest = 5358.28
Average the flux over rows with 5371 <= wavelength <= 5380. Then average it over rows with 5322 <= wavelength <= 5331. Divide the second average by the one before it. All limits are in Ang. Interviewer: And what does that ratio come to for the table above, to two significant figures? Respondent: 0.86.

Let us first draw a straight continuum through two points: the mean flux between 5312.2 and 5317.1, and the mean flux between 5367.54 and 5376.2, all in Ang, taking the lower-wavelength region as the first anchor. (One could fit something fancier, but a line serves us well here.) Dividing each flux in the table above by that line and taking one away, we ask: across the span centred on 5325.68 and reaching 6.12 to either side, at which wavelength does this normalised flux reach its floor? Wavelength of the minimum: 5327.52 Ang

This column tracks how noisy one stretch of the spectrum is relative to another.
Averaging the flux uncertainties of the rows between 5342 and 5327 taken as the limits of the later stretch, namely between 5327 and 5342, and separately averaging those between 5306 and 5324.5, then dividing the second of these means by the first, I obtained 0.96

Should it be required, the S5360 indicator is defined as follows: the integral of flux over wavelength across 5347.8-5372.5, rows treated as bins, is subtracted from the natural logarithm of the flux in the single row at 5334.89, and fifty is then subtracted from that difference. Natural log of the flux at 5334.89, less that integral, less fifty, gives -109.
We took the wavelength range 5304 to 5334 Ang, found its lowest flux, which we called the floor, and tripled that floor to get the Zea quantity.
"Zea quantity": 4.55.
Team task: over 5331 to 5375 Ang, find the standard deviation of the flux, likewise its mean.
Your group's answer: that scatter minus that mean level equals -2.02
